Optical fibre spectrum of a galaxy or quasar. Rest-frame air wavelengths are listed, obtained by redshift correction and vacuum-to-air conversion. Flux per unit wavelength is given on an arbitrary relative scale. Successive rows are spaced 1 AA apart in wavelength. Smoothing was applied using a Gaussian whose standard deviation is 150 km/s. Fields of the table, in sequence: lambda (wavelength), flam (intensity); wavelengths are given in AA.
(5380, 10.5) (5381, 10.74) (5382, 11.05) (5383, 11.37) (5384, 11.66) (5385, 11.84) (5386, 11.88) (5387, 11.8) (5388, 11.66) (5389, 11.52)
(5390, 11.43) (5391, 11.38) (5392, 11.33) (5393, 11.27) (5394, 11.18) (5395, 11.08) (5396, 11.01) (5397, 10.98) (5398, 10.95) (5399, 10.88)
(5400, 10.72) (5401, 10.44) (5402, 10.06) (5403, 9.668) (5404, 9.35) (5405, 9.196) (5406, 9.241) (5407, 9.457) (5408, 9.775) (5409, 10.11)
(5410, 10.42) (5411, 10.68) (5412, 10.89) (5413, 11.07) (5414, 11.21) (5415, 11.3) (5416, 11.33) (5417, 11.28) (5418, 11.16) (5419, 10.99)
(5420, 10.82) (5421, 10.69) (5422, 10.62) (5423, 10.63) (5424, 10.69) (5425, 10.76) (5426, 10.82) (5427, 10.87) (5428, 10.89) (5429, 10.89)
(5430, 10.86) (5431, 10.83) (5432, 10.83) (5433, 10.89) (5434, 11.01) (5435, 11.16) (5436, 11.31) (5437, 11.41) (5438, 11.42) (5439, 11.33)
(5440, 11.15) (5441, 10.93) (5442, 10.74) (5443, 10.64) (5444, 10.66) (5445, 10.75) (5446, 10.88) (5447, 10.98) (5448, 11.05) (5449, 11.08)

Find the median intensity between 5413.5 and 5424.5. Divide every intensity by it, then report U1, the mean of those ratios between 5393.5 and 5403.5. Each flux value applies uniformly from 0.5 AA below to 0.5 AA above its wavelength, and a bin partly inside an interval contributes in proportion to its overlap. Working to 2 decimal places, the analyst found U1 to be 0.97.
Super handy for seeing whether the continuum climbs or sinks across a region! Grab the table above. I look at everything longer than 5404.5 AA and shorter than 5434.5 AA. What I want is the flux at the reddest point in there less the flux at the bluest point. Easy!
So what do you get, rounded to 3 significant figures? 1.81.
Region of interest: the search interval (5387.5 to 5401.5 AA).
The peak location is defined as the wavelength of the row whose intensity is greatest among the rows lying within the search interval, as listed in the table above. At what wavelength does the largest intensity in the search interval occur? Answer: 5388 AA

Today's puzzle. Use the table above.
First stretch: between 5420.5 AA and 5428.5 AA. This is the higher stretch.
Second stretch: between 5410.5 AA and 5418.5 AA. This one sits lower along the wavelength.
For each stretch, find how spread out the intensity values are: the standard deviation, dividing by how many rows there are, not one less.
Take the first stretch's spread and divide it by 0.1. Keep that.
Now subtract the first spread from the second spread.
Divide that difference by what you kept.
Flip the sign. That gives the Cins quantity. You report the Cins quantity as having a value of -0.12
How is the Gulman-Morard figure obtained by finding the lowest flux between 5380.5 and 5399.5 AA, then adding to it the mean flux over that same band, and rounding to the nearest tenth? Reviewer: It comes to 22.1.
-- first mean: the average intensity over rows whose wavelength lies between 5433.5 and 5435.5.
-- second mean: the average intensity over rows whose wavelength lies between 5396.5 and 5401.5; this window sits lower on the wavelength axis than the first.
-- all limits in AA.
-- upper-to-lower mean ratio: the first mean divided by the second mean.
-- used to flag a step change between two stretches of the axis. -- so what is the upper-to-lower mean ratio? 1.03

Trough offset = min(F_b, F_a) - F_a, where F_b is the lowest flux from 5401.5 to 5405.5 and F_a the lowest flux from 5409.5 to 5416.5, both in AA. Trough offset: -1.2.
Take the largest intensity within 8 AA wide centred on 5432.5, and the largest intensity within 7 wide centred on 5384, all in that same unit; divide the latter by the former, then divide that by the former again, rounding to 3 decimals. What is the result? 0.093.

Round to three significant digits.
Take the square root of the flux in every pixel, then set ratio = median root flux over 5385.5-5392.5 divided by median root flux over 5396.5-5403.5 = 1.04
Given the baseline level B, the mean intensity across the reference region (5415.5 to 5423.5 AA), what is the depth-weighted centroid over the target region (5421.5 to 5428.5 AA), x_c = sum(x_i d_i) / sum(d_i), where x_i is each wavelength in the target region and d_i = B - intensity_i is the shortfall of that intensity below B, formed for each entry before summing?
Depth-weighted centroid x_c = 5423.9 AA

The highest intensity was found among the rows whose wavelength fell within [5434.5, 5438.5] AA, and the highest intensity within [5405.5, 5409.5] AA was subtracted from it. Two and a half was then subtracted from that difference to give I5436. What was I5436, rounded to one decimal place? -1.2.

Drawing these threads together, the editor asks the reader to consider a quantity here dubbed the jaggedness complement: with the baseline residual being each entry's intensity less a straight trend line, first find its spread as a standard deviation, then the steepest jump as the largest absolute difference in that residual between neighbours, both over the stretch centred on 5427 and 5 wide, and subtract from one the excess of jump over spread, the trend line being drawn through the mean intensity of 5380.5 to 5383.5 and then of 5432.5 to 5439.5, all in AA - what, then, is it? 0.99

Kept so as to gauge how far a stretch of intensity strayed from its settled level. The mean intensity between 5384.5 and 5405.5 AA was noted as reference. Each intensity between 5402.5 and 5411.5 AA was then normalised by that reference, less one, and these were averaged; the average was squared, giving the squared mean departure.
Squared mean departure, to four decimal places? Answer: 0.0114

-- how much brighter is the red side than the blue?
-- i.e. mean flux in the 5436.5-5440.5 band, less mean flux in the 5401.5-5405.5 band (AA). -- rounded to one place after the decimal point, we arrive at 1.8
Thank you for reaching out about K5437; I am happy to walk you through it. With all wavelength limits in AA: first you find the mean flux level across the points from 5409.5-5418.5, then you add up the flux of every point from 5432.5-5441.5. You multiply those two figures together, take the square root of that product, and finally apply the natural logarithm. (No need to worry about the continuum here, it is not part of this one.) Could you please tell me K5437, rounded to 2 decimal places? 3.51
